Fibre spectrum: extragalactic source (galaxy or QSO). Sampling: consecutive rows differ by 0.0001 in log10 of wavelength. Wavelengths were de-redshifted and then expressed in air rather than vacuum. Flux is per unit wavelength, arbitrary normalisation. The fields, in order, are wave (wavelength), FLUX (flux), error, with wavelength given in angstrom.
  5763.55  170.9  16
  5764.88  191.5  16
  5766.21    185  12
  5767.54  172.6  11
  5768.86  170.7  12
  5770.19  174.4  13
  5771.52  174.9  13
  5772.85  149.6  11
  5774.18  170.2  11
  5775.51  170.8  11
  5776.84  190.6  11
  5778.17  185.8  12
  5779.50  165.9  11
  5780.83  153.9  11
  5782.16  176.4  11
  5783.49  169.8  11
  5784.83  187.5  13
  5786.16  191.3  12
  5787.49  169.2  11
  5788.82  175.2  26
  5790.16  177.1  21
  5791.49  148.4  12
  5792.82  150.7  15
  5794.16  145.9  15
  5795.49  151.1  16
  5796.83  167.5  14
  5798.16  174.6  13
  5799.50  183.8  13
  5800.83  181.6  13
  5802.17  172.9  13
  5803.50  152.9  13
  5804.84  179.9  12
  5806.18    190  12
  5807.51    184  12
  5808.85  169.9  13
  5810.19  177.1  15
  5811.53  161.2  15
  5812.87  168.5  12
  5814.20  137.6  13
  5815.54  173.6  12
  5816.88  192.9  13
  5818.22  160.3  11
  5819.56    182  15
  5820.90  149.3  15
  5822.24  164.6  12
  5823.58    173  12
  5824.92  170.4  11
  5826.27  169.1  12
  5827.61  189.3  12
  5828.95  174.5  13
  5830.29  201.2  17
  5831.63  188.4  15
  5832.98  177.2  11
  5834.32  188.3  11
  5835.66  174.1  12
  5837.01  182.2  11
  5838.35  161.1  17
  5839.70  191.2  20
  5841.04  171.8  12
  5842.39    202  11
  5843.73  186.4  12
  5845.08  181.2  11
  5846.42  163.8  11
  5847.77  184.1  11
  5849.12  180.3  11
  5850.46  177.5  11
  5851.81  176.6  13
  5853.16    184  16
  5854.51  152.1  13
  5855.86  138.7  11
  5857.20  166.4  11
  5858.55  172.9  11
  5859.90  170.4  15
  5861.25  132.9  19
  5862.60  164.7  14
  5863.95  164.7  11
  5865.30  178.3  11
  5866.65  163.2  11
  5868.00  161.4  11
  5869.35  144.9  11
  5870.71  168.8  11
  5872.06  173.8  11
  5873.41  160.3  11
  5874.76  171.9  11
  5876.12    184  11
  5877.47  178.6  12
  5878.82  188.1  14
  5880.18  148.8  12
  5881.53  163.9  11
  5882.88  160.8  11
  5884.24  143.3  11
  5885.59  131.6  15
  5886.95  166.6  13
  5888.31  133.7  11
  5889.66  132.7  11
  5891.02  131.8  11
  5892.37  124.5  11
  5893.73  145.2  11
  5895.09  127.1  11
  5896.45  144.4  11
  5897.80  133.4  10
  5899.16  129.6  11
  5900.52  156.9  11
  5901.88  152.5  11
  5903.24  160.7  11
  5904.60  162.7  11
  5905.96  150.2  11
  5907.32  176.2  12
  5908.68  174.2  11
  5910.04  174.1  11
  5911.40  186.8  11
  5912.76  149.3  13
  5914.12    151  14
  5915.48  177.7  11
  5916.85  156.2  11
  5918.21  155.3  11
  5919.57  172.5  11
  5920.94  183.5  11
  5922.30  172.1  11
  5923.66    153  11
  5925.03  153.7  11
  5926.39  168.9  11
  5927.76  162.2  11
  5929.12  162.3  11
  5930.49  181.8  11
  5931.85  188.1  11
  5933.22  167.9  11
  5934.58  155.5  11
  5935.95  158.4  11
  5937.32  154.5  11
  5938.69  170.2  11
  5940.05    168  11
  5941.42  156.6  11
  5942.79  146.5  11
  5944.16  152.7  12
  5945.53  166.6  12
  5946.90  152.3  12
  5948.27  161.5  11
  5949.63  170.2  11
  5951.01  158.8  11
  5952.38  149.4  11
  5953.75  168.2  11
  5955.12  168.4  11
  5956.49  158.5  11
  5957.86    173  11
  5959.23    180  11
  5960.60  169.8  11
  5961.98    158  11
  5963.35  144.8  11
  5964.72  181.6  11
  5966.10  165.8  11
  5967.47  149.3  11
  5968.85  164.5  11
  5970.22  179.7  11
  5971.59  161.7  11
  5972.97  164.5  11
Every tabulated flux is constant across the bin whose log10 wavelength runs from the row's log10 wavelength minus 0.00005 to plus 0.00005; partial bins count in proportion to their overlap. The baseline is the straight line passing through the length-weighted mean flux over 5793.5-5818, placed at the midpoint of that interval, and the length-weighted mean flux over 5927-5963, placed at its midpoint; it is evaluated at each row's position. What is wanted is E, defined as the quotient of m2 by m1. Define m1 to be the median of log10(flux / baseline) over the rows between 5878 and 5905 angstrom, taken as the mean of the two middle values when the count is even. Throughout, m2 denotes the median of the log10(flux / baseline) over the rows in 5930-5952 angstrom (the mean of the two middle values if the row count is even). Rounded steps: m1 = -0.059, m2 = -0.009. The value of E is 0.1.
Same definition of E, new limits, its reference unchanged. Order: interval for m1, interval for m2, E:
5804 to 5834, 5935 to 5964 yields -1.0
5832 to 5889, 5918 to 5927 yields 1.5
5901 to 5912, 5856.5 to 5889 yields -0.9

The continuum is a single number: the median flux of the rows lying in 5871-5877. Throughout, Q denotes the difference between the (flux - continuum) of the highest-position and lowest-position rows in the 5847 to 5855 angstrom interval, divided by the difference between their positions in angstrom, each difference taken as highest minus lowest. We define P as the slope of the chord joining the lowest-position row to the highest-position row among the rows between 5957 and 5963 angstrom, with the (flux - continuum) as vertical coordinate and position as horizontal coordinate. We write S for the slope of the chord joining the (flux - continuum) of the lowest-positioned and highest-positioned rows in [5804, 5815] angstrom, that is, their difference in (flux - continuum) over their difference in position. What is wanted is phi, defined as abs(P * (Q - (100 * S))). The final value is 1628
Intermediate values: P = -4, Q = -4.7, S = -4.5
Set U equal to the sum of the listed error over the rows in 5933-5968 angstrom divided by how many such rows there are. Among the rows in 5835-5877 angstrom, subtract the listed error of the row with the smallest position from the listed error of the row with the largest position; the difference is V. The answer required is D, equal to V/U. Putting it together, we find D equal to -0.09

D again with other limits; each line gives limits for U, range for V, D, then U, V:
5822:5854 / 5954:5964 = 0.00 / 12.7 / 0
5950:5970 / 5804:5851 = -0.09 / 11.0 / -1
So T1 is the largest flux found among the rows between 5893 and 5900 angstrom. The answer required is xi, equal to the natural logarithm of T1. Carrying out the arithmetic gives 4.978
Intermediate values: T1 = 145.2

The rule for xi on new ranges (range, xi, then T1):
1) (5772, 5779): 5.250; 190.6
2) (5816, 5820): 5.262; 192.9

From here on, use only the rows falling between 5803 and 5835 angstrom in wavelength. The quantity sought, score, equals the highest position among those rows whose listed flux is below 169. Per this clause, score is 5822.24 angstrom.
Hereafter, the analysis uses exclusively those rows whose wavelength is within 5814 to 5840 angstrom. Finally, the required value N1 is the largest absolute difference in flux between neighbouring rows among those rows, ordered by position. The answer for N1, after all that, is 36.0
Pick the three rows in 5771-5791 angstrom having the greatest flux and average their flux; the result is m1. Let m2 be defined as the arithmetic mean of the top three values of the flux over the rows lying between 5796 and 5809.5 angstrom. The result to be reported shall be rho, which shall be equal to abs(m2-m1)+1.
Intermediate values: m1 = 190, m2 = 186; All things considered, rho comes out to 4.9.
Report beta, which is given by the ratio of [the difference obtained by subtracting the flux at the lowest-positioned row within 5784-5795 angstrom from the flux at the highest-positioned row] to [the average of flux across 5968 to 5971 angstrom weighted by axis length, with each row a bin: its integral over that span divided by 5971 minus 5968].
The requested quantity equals -0.24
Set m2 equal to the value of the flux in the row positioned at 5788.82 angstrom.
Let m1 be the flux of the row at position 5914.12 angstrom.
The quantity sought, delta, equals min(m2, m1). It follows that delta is 151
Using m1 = 151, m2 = 175.2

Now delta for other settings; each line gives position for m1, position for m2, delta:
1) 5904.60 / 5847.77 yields 163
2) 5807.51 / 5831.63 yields 184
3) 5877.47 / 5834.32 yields 179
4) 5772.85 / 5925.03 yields 150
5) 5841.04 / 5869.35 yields 145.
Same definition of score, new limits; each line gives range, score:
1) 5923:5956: 5955.12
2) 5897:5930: 5929.12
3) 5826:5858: 5857.20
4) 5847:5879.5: 5873.41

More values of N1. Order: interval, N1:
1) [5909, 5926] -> 37.5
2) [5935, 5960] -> 18.8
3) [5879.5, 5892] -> 35.0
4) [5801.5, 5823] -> 36.0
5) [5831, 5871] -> 37.5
